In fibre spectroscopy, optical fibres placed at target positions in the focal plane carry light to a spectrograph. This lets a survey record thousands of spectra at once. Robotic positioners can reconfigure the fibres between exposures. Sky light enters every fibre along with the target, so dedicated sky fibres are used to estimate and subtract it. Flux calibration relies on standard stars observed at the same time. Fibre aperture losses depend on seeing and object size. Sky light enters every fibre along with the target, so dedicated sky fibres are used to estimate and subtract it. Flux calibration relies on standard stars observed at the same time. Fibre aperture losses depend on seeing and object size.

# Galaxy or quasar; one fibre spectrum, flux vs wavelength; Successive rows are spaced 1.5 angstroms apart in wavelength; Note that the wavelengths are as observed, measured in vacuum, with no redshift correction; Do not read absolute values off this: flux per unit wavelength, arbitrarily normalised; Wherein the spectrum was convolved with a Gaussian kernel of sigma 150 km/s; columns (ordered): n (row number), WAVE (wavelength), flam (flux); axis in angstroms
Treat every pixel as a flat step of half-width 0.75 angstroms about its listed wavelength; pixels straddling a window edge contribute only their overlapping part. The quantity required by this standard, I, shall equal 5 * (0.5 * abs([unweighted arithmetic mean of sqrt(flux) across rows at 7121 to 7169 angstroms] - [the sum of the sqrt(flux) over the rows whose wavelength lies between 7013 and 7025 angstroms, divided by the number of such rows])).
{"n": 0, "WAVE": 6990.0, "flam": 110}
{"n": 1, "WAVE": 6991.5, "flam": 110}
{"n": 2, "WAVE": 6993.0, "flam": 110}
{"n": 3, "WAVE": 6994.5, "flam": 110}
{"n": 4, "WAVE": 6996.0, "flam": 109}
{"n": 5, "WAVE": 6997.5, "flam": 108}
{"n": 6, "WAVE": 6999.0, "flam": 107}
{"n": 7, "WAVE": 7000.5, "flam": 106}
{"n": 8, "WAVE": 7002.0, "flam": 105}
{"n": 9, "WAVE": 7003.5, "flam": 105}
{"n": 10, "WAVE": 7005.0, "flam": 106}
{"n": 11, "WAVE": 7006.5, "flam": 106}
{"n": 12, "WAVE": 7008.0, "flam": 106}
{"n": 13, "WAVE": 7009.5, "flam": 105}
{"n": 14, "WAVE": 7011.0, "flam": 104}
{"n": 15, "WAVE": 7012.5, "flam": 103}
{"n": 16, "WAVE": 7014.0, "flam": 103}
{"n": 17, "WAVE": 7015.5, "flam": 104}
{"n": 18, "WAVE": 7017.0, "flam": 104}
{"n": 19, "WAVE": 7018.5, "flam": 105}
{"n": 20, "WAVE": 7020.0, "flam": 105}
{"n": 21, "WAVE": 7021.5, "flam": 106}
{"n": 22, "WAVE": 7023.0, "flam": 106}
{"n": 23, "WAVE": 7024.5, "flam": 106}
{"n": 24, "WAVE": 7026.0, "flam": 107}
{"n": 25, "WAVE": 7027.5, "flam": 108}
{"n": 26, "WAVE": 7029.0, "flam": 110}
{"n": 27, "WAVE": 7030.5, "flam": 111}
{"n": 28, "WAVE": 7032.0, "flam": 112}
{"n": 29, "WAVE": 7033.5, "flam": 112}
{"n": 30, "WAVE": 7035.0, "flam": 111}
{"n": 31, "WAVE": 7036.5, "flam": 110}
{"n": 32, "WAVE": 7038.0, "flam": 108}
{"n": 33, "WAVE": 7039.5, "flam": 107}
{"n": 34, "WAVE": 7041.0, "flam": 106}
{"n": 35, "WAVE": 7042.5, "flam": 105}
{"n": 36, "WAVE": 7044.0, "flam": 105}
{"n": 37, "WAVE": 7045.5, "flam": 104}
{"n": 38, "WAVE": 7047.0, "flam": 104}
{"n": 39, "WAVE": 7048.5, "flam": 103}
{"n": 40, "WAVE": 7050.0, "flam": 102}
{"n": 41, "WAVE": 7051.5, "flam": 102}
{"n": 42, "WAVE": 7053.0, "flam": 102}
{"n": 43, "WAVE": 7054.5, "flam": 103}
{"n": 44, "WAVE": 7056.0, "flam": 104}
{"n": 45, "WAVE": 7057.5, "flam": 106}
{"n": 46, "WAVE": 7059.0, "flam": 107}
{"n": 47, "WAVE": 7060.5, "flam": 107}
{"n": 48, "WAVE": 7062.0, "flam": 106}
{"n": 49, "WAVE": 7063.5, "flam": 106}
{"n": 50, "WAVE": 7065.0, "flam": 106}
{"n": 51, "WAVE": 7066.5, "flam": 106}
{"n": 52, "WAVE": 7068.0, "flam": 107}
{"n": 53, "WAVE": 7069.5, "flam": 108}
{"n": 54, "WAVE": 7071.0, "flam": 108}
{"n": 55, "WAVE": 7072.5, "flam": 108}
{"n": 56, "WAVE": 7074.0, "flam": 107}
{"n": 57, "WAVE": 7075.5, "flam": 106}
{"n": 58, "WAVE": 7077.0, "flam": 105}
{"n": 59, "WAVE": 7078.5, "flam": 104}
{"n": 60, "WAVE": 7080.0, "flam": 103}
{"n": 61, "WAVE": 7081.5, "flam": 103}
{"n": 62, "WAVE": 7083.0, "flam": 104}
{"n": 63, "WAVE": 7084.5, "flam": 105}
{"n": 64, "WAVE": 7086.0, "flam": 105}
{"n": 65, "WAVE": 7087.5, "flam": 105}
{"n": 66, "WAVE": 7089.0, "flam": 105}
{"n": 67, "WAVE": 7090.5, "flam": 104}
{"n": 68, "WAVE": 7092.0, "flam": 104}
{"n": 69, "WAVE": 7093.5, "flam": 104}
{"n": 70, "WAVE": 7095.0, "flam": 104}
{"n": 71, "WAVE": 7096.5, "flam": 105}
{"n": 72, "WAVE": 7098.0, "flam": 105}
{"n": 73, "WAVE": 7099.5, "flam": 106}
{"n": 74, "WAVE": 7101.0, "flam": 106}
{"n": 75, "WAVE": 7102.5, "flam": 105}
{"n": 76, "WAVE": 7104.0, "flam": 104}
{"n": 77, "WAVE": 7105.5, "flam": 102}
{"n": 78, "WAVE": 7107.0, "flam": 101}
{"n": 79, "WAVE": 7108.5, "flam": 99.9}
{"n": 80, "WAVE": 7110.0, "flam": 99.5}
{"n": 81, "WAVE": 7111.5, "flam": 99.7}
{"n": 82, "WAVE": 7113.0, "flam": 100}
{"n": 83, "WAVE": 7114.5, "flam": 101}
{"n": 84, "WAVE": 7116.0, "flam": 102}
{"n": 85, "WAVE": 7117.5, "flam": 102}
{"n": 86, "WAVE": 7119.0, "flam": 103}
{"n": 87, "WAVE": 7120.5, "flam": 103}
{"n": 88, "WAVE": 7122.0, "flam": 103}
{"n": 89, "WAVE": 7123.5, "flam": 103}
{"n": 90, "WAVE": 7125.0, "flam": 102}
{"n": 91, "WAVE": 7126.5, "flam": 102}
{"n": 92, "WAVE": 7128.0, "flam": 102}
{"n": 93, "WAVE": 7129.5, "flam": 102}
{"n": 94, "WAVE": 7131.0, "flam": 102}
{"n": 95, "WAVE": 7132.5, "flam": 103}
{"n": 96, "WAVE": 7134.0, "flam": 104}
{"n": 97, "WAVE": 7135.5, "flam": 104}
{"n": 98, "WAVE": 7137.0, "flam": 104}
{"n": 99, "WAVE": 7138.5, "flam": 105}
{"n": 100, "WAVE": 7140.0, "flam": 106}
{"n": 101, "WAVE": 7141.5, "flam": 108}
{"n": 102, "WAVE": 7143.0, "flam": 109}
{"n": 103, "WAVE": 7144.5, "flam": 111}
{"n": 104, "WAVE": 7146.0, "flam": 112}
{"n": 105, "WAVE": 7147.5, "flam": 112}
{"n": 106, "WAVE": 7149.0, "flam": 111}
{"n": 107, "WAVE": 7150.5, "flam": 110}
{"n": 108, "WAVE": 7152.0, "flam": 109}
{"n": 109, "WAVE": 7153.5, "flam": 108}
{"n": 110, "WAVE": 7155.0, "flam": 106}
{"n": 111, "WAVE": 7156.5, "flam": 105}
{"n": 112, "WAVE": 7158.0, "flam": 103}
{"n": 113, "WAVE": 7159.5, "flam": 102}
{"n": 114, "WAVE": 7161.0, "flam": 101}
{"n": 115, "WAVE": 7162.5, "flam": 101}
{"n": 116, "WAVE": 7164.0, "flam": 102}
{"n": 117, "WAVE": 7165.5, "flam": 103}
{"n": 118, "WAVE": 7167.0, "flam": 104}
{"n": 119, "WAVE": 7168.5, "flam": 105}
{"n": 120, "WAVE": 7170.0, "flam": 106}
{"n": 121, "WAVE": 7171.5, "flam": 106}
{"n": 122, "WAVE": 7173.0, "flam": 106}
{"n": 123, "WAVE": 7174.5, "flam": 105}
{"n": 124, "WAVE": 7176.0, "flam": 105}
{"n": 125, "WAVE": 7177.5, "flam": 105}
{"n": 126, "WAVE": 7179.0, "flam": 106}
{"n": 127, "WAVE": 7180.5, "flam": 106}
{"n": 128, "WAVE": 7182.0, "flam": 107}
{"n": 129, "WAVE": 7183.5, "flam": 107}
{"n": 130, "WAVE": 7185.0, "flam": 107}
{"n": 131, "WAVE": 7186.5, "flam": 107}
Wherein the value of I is 0.03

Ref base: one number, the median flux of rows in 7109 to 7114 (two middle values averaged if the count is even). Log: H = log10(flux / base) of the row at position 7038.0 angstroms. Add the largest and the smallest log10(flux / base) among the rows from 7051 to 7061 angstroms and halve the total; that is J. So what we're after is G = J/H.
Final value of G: 0.58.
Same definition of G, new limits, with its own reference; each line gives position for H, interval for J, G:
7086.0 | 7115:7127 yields 0.53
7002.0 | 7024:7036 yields 1.71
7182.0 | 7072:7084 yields 0.80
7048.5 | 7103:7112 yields 0.62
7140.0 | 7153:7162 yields 0.76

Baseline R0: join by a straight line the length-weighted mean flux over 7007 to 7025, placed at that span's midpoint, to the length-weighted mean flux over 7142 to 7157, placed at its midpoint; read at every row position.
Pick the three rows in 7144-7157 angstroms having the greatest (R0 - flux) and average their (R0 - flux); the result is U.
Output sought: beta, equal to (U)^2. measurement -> 10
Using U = 3.2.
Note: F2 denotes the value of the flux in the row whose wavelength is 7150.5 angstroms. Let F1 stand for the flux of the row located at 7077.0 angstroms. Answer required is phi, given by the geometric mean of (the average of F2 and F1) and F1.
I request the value 106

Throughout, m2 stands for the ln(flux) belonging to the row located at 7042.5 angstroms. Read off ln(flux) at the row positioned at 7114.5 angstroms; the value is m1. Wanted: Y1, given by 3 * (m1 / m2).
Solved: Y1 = 2.97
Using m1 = 4.615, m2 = 4.654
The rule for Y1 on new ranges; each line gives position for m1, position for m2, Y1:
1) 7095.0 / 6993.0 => 2.96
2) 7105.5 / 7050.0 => 3.00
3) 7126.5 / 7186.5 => 2.97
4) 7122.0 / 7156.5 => 2.99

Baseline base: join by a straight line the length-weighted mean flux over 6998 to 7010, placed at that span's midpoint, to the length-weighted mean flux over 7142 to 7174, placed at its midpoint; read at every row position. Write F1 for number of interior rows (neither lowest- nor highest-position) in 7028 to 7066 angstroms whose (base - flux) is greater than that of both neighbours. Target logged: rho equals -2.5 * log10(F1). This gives 0.0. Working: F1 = 1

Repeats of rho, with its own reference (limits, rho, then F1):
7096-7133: -1.5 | 4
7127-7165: -1.2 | 3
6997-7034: -1.7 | 5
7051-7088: -1.2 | 3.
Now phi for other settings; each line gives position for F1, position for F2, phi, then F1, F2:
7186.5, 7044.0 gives 106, 107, 105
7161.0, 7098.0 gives 102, 101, 105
